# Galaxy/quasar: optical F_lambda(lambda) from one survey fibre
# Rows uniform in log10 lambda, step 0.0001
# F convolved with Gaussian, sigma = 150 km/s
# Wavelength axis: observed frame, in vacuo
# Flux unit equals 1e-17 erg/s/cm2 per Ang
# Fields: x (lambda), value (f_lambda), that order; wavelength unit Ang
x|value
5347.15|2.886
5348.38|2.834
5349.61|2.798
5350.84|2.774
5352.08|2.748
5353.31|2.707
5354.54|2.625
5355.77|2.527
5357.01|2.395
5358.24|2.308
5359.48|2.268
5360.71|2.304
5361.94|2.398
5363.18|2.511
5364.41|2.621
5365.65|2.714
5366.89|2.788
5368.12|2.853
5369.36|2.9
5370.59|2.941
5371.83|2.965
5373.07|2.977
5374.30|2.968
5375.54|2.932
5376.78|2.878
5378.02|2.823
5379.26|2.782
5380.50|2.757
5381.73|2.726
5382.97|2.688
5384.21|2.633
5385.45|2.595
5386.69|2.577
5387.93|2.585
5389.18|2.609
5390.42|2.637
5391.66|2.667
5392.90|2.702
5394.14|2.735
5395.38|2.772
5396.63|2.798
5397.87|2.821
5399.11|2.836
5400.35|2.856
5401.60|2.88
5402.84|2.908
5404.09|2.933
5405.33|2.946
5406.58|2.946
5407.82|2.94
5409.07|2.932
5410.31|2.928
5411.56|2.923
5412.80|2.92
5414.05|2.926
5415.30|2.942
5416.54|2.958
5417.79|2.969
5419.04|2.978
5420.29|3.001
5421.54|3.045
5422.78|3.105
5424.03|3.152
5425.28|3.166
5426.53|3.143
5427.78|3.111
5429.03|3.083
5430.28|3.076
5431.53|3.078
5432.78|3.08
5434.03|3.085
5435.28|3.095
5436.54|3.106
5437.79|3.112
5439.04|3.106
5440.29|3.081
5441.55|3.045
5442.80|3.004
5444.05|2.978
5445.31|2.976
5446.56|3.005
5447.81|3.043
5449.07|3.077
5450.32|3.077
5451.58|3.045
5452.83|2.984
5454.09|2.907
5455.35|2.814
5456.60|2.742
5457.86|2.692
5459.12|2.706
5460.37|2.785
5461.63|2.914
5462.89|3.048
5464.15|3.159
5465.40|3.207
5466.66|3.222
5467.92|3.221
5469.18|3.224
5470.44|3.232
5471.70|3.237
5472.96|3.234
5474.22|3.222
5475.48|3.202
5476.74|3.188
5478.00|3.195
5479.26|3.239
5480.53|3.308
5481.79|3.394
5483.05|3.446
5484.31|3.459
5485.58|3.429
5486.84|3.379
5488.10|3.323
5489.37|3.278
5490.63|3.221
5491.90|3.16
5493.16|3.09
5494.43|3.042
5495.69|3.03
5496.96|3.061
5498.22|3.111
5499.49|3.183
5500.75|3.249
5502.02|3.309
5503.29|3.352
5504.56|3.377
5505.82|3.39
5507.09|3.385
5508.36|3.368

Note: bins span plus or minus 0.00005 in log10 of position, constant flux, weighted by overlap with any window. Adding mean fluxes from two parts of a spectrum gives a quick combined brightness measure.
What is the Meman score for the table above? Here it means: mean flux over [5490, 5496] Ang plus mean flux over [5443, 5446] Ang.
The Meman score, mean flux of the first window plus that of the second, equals 6.1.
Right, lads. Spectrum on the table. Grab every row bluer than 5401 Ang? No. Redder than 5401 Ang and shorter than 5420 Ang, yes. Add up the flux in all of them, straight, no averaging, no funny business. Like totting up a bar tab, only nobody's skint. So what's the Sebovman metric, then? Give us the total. 44.0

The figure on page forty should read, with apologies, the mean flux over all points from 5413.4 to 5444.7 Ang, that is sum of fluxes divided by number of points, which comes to 3.06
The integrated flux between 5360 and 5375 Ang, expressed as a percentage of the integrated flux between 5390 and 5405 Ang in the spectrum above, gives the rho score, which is 98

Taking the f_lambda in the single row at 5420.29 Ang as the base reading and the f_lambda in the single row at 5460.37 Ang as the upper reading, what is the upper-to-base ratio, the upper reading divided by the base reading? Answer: 0.93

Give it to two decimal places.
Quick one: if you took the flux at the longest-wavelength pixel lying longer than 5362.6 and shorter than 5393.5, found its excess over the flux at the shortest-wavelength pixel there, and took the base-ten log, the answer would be -0.72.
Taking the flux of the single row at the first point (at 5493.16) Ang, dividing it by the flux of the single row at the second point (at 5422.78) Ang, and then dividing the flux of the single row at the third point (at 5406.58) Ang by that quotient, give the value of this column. 2.96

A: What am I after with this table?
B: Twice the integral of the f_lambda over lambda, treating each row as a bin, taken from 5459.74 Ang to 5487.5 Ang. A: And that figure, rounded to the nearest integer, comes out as 179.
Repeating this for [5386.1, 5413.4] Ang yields 154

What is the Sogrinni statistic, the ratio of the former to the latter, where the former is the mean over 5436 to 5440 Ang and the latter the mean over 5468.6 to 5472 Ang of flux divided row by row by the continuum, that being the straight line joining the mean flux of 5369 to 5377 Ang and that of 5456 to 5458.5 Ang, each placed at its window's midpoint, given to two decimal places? 0.93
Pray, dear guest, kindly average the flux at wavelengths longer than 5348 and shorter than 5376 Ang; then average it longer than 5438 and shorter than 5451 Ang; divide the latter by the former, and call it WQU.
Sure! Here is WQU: 1.13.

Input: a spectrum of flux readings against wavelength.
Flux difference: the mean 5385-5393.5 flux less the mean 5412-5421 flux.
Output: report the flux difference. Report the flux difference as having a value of -0.33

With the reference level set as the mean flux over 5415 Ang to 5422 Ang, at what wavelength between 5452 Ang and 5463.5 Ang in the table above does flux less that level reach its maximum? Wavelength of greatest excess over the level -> 5462.89 Ang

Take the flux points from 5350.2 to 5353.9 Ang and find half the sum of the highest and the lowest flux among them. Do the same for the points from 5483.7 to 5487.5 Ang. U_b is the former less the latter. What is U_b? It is -0.68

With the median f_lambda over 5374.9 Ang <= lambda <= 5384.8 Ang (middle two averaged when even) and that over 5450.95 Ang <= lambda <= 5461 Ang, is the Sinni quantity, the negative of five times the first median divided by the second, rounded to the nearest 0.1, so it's -4.9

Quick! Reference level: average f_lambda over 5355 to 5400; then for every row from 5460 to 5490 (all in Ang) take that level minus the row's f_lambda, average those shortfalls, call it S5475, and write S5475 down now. -0.5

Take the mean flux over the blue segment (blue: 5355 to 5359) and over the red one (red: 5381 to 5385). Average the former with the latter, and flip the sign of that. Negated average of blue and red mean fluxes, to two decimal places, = -2.55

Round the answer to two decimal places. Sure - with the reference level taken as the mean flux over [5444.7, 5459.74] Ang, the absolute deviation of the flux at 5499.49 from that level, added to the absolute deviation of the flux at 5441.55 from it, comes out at 0.38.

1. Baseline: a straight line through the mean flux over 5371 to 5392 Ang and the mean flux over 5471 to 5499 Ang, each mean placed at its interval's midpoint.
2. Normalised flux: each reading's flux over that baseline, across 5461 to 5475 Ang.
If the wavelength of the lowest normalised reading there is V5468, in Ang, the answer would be 5461.63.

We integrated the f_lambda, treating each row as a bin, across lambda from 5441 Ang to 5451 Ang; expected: 30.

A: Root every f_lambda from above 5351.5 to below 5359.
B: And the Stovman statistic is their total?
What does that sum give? 9.6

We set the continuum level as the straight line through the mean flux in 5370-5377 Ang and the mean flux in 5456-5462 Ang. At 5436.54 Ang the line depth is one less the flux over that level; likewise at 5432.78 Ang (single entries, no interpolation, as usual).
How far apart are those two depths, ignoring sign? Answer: 0.012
